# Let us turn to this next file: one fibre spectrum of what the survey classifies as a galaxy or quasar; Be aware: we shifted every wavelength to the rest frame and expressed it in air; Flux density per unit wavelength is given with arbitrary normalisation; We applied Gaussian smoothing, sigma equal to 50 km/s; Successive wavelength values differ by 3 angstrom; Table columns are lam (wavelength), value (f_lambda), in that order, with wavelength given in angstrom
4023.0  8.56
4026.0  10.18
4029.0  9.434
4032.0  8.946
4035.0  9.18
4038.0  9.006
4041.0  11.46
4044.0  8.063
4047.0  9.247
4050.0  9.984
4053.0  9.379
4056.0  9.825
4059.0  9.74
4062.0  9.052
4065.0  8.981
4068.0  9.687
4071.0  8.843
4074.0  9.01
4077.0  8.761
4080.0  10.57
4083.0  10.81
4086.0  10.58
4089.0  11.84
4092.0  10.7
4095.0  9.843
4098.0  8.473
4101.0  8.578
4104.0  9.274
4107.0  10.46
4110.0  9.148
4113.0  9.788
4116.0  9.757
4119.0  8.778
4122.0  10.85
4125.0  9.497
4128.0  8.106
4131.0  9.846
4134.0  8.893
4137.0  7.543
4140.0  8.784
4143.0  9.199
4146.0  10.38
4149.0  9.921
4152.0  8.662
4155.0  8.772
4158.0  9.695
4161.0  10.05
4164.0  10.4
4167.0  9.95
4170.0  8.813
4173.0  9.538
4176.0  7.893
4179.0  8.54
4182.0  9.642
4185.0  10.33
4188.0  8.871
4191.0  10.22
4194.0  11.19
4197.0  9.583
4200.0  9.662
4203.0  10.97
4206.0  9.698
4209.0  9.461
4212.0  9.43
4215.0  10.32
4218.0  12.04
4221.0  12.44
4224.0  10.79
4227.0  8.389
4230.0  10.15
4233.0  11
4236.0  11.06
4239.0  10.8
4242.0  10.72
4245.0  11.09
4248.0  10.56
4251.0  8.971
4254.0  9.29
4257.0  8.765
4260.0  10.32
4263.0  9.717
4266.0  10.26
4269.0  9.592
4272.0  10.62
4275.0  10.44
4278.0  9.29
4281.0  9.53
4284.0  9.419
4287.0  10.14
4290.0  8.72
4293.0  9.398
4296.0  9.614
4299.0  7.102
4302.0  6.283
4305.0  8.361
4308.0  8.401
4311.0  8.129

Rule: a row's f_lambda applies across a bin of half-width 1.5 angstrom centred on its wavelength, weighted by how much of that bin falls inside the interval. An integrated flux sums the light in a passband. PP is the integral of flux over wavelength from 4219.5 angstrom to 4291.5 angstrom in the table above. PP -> 726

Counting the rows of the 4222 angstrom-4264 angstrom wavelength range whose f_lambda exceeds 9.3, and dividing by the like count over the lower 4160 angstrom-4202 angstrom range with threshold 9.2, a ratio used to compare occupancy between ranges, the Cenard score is 1.0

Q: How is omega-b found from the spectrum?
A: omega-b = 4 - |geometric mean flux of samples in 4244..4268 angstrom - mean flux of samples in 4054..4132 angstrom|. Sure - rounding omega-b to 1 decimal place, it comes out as 3.8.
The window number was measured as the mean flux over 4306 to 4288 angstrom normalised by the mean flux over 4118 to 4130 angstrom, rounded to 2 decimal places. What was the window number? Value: 0.89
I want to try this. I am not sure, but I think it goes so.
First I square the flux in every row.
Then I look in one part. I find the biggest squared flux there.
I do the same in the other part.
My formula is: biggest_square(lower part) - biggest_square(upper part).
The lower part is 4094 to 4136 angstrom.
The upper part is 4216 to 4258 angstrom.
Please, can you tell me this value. -37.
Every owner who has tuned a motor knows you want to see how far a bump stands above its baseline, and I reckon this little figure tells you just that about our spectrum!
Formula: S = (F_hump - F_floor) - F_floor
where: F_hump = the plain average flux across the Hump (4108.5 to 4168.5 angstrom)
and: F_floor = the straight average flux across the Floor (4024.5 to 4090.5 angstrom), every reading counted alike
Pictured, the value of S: -9.9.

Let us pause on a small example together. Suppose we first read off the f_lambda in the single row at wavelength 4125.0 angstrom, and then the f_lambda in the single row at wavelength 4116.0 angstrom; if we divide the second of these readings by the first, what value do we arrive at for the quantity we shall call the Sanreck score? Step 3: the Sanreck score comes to 1.03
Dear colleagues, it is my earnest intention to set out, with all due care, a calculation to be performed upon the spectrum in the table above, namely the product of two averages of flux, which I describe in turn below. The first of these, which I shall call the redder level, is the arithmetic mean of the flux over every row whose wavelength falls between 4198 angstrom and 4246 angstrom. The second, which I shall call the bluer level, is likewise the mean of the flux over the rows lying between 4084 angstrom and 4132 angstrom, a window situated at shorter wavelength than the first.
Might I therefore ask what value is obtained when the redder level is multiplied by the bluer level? 102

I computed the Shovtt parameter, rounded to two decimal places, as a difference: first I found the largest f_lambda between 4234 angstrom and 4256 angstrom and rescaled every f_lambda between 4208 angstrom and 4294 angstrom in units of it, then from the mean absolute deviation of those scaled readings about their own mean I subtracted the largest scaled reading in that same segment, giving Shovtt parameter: -1.05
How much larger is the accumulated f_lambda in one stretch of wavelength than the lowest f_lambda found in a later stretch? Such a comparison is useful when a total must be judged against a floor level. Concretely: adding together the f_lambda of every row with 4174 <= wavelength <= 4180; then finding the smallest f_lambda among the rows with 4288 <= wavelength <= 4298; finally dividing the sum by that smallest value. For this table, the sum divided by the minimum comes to 1.9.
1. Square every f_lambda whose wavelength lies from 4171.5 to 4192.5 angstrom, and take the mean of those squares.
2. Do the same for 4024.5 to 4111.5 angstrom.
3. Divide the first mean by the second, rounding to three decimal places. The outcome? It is 0.932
